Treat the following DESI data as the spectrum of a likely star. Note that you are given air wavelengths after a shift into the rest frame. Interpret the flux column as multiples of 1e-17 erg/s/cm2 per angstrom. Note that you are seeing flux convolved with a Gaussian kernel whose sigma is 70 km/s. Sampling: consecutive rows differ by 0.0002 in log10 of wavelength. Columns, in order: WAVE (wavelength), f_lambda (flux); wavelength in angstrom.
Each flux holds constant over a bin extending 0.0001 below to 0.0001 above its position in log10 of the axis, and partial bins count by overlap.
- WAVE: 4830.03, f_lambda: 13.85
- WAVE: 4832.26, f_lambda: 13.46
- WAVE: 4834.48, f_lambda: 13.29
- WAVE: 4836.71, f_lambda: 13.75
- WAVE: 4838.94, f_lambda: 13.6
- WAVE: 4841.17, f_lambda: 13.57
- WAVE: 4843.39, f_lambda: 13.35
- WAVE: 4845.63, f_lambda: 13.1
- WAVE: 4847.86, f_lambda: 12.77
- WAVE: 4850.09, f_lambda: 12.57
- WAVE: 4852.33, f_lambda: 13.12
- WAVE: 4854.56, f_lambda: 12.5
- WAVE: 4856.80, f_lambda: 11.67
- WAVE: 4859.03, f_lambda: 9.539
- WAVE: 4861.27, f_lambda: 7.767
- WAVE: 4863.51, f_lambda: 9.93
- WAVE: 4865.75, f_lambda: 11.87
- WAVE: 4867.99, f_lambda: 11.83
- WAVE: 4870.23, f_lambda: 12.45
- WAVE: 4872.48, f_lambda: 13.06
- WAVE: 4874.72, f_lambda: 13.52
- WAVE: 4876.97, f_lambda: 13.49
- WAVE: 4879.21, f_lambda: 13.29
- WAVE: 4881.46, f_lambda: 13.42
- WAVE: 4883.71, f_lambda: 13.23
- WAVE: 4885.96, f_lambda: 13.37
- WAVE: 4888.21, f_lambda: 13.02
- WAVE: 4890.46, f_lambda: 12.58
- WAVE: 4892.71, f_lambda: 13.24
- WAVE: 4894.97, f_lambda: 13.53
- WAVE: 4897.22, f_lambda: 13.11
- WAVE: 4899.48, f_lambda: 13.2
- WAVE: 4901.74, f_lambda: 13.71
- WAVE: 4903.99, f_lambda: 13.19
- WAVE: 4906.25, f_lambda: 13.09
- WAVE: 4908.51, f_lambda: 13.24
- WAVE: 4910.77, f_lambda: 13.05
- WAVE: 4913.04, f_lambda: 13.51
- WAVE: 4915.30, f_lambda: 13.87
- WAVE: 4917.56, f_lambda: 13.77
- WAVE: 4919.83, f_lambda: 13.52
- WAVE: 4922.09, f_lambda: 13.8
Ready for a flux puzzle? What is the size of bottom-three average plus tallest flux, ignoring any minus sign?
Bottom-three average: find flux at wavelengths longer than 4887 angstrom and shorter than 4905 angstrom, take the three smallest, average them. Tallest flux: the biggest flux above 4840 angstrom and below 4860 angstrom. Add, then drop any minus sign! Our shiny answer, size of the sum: 26.5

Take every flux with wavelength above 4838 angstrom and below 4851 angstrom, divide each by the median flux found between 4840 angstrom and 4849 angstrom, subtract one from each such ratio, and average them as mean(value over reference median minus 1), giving 0.00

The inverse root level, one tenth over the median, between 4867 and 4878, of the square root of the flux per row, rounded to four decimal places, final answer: 0.0277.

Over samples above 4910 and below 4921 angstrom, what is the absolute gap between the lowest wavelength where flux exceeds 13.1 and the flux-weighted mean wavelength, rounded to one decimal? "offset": 2.3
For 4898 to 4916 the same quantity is 7.9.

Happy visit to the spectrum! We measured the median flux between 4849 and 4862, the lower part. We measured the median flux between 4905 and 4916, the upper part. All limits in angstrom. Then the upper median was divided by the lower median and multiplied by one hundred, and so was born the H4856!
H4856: 110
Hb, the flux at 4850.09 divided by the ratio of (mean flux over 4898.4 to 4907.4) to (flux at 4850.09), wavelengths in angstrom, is 11.9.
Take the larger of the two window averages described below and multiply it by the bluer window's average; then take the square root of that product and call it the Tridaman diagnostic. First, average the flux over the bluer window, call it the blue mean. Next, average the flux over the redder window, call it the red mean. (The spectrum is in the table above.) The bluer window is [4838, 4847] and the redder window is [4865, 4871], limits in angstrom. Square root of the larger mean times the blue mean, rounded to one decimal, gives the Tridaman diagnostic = 13.4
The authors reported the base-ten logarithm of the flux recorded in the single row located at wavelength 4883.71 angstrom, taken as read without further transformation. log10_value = 1.12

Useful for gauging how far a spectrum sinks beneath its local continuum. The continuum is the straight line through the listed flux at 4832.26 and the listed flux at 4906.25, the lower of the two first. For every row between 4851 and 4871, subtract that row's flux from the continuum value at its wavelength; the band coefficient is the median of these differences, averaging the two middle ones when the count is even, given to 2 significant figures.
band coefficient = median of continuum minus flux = 1.5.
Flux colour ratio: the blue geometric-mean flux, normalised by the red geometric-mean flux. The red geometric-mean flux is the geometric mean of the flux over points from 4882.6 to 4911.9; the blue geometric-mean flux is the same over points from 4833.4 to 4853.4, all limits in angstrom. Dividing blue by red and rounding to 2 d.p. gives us 1.00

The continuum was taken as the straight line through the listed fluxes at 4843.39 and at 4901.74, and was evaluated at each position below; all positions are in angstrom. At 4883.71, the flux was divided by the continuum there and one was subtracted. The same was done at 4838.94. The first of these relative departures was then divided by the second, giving -1.3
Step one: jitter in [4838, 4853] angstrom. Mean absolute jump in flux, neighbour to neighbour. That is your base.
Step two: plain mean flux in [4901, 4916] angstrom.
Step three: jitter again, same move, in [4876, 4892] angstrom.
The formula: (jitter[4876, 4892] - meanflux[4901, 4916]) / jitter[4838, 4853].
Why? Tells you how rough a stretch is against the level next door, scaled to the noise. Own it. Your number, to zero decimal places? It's -50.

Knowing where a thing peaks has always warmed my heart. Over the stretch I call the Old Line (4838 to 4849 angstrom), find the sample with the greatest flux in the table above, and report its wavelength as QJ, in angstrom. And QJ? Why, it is 4838.94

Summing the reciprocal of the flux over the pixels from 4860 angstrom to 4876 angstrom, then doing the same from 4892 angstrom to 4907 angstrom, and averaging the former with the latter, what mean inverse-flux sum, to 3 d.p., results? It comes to 0.578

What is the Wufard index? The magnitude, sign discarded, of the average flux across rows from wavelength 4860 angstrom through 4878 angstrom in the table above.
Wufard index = 11.7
